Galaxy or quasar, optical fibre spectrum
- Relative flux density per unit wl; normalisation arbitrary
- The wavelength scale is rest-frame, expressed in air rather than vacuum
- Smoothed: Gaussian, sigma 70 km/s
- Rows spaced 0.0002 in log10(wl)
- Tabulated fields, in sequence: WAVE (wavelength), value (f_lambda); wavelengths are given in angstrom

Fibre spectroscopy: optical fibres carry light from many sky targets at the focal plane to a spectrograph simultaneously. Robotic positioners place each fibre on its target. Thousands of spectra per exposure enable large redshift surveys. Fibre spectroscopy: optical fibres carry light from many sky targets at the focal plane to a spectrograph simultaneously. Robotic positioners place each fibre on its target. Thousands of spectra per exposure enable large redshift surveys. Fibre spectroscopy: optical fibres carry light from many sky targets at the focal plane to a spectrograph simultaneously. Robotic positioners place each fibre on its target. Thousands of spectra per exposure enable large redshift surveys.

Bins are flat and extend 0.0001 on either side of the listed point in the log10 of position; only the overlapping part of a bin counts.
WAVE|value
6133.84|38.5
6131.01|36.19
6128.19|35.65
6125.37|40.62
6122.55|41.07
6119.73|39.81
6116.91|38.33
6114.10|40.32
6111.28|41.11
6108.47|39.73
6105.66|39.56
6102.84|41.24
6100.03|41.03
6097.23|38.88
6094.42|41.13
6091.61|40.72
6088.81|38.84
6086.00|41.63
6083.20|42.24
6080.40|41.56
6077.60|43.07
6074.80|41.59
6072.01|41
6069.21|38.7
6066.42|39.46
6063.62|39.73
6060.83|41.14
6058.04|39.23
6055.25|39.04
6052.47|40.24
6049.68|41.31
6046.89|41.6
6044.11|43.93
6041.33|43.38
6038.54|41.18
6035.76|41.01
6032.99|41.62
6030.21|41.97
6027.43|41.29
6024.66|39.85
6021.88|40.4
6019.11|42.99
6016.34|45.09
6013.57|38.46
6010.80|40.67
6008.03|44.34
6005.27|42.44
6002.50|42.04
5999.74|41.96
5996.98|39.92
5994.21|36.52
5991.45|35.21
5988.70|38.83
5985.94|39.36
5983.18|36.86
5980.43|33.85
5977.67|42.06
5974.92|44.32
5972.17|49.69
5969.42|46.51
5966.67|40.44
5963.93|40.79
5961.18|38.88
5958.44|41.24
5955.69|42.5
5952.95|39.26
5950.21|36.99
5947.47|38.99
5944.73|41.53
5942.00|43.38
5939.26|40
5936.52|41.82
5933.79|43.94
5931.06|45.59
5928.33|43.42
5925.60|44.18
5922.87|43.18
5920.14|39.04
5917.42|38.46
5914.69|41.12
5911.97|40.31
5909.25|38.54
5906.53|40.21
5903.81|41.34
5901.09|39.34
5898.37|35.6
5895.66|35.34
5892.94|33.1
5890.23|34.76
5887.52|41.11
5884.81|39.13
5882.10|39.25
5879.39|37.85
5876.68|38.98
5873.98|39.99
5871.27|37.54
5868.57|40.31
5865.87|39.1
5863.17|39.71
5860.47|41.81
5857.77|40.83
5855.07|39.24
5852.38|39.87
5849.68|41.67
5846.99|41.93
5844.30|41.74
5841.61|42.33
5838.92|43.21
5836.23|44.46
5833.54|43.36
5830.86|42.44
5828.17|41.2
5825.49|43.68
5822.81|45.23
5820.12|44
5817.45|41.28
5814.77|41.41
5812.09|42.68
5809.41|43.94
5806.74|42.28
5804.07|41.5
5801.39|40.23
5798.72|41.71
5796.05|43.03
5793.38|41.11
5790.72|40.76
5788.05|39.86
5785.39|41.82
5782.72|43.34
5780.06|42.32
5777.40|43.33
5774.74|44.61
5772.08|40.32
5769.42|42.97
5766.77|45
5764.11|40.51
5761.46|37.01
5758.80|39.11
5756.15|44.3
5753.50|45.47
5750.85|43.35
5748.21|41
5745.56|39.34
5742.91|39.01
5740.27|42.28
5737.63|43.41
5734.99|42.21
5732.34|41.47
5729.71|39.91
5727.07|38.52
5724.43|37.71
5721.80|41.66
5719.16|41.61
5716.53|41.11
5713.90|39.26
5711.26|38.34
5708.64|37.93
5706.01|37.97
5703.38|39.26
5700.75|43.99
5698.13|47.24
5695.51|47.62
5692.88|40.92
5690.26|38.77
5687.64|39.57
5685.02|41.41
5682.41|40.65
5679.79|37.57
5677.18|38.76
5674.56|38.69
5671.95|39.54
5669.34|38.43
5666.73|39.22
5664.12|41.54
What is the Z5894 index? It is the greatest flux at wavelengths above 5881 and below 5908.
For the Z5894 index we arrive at 41.34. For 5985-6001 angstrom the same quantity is 41.96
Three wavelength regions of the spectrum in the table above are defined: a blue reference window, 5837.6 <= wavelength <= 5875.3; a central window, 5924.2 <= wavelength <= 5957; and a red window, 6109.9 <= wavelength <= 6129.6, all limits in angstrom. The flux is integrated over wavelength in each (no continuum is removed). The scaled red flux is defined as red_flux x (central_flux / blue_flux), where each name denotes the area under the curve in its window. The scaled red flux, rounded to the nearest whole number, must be 697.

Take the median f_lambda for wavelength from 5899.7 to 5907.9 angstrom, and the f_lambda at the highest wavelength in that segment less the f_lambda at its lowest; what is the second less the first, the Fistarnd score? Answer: -39.3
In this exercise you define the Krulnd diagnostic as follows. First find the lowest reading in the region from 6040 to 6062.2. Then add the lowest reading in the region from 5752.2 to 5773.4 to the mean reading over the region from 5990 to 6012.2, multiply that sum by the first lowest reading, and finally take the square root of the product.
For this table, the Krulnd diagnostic 55.0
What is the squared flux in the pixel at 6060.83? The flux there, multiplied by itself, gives 1692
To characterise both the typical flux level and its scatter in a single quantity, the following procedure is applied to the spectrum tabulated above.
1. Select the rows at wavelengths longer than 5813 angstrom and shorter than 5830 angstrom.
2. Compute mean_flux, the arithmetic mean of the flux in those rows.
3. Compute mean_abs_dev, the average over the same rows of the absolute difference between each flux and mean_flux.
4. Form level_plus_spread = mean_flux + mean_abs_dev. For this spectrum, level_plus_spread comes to 44.3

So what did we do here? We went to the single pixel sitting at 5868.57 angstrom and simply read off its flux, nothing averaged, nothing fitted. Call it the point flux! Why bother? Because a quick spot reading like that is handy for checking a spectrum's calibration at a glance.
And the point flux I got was 40.31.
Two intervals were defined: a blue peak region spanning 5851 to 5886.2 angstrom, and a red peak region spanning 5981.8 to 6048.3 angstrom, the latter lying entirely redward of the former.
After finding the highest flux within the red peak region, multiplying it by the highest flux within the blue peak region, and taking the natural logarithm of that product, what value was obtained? 7.54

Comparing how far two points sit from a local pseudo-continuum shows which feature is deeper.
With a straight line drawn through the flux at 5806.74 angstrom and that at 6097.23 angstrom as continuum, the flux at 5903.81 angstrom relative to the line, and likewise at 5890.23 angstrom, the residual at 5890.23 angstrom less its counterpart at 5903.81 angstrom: -6.7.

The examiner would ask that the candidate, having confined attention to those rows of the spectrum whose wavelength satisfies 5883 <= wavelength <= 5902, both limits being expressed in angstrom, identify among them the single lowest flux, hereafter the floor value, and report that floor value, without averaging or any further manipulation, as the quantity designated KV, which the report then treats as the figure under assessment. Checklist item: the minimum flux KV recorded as 33.1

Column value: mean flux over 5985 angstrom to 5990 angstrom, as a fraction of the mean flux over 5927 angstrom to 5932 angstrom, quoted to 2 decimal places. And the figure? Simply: 0.88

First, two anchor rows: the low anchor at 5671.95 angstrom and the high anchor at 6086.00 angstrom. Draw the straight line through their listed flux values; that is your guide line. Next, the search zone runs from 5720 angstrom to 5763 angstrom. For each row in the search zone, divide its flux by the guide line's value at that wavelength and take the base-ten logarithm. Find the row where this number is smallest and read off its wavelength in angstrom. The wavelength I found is 5761.46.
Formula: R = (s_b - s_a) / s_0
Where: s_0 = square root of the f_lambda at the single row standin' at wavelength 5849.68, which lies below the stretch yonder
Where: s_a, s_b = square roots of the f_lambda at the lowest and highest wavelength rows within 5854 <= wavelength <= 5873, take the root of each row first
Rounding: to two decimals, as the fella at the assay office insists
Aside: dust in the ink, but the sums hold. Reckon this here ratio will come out -0.02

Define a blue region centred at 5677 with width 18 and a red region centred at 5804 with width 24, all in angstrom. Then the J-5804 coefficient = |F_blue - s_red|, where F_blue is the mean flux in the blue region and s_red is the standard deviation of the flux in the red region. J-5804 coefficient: 38.2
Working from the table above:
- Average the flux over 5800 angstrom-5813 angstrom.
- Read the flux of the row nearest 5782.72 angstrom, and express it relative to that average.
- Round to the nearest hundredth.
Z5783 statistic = 1.03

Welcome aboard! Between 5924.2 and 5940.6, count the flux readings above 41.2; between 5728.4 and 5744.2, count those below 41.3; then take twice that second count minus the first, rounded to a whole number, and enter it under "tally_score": -1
